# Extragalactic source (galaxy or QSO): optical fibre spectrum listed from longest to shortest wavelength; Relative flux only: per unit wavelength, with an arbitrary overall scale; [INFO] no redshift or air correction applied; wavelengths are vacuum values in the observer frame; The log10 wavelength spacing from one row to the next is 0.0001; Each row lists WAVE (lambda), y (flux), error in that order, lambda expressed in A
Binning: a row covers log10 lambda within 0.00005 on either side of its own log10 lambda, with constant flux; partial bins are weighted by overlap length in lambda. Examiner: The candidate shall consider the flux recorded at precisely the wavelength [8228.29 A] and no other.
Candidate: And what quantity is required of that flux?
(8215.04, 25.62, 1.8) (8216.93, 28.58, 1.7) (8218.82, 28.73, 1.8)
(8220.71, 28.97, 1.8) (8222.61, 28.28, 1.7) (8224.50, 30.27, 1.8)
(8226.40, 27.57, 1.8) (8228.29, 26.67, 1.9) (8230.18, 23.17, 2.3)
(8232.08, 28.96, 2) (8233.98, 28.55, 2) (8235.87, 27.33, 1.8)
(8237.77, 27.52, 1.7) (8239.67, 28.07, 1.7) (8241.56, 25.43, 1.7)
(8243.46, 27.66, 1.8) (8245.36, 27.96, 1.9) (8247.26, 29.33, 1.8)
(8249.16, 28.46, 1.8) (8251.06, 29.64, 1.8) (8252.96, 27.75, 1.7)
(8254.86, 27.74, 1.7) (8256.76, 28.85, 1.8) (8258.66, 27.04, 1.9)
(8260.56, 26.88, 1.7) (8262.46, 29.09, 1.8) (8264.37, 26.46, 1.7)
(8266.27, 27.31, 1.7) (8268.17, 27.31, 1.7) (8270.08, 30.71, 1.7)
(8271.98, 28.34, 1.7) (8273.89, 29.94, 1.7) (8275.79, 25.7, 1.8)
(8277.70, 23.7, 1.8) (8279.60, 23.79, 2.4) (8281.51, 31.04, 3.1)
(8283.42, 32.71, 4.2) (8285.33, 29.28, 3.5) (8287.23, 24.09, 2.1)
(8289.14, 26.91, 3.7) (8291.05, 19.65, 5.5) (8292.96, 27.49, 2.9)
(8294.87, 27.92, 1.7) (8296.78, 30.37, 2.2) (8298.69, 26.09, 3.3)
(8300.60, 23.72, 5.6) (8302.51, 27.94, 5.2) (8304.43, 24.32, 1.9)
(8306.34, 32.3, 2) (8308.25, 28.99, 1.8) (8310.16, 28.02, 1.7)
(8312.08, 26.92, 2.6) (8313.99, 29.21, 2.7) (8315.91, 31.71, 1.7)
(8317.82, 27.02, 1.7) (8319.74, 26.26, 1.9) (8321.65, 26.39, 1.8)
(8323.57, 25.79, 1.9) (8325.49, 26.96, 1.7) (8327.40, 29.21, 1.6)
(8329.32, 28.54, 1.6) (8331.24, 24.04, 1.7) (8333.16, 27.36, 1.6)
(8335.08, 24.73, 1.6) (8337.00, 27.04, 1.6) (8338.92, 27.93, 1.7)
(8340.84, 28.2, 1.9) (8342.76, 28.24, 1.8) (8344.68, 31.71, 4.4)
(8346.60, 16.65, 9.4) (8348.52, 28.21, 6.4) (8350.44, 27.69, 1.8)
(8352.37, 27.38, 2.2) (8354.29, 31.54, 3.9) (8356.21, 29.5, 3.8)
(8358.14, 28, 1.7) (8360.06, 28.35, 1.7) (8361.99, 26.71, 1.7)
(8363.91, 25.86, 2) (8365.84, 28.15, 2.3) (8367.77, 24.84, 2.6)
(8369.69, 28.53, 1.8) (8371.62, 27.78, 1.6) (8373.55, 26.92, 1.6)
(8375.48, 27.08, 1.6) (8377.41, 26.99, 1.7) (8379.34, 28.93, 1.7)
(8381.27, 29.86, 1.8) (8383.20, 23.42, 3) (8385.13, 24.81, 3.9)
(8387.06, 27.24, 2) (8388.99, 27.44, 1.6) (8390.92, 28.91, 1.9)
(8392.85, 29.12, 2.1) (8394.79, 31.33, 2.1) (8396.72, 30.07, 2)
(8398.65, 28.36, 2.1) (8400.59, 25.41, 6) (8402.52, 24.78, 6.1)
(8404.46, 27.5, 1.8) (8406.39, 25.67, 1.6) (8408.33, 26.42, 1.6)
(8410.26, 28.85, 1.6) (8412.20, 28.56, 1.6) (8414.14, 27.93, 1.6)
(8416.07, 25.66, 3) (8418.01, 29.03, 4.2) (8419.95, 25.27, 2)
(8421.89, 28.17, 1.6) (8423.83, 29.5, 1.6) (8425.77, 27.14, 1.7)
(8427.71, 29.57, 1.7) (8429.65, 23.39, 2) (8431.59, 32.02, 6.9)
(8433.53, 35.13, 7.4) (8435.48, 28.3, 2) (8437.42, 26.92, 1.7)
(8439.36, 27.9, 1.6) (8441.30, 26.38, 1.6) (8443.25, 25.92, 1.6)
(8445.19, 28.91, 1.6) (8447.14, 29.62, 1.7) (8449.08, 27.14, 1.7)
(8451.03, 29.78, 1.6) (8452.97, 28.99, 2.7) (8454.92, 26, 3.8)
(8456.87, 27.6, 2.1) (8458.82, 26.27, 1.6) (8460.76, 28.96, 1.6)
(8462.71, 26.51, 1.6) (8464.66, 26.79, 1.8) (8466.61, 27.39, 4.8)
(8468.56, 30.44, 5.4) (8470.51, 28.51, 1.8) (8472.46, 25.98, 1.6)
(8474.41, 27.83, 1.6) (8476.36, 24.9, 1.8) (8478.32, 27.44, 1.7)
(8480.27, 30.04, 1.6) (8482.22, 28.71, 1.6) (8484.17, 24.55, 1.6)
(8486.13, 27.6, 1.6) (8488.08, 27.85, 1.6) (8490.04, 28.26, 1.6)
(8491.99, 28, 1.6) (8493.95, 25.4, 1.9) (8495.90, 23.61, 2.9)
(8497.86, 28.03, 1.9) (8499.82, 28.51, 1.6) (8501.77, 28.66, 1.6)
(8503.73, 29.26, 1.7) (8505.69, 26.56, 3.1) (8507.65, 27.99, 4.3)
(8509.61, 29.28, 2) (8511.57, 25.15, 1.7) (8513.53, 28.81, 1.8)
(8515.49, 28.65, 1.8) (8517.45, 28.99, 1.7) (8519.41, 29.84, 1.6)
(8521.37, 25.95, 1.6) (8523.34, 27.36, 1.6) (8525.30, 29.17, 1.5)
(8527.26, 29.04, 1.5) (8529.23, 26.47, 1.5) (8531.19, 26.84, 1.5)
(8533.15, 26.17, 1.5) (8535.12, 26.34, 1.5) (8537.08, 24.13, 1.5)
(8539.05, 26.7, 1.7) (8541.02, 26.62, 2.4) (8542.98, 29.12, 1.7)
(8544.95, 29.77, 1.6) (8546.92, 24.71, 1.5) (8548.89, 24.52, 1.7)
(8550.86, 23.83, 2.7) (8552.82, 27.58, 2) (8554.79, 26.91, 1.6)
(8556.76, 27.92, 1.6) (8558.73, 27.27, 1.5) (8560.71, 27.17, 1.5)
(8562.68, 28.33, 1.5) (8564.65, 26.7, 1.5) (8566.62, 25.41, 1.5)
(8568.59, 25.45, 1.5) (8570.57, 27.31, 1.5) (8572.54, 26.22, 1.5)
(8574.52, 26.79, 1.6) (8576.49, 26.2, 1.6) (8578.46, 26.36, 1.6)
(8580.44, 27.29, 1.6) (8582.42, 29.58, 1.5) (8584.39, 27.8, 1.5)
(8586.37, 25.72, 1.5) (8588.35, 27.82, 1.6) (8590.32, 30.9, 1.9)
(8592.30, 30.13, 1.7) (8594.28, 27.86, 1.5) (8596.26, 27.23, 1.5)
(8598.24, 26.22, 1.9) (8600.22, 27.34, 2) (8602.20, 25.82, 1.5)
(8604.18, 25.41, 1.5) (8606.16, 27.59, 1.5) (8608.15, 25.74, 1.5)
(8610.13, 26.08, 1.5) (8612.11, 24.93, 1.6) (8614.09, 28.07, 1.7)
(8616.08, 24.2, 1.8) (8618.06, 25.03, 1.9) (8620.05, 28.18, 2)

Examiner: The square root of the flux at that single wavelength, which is 5.16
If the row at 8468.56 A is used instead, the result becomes 5.52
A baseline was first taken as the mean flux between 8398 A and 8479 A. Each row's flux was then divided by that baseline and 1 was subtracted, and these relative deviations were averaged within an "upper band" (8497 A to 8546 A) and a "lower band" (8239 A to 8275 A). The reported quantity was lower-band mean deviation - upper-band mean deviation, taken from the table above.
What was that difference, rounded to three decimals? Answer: 0.013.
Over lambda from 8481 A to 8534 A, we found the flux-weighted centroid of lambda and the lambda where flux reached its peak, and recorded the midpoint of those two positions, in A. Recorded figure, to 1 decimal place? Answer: 8513.6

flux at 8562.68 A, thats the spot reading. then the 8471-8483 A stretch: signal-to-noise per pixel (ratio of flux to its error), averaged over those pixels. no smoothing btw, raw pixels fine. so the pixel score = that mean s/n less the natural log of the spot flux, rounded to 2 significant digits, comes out 13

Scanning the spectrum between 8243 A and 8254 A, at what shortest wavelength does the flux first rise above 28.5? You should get 8247.26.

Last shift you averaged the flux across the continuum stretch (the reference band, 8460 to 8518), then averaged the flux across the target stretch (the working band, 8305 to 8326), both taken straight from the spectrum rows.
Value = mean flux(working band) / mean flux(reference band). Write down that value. 1.02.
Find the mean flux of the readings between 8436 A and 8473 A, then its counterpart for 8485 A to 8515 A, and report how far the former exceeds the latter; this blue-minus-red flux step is 0.2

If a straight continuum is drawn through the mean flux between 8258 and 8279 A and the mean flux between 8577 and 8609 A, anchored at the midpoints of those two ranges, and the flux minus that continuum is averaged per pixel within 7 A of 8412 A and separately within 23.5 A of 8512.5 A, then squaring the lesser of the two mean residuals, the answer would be 0.00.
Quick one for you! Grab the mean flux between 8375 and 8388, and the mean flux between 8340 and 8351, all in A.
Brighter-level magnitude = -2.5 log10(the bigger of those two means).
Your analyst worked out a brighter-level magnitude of -3.57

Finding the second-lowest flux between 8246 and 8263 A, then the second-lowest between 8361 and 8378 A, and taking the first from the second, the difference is -1.2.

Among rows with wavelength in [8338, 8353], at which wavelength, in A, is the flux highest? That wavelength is 8344.68 A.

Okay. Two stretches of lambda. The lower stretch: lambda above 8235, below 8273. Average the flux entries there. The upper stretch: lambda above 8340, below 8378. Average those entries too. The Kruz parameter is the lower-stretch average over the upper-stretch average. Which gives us 1.02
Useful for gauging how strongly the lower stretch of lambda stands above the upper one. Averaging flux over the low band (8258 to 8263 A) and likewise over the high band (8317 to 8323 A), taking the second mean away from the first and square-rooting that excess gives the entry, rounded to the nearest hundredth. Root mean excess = 1.06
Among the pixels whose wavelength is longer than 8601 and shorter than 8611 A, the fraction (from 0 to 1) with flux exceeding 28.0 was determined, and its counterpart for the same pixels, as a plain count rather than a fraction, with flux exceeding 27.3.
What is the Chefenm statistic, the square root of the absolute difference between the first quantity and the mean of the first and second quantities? 0.71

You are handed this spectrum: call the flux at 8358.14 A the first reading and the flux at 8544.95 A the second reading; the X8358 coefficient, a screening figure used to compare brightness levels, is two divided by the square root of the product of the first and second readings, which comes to 0.069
